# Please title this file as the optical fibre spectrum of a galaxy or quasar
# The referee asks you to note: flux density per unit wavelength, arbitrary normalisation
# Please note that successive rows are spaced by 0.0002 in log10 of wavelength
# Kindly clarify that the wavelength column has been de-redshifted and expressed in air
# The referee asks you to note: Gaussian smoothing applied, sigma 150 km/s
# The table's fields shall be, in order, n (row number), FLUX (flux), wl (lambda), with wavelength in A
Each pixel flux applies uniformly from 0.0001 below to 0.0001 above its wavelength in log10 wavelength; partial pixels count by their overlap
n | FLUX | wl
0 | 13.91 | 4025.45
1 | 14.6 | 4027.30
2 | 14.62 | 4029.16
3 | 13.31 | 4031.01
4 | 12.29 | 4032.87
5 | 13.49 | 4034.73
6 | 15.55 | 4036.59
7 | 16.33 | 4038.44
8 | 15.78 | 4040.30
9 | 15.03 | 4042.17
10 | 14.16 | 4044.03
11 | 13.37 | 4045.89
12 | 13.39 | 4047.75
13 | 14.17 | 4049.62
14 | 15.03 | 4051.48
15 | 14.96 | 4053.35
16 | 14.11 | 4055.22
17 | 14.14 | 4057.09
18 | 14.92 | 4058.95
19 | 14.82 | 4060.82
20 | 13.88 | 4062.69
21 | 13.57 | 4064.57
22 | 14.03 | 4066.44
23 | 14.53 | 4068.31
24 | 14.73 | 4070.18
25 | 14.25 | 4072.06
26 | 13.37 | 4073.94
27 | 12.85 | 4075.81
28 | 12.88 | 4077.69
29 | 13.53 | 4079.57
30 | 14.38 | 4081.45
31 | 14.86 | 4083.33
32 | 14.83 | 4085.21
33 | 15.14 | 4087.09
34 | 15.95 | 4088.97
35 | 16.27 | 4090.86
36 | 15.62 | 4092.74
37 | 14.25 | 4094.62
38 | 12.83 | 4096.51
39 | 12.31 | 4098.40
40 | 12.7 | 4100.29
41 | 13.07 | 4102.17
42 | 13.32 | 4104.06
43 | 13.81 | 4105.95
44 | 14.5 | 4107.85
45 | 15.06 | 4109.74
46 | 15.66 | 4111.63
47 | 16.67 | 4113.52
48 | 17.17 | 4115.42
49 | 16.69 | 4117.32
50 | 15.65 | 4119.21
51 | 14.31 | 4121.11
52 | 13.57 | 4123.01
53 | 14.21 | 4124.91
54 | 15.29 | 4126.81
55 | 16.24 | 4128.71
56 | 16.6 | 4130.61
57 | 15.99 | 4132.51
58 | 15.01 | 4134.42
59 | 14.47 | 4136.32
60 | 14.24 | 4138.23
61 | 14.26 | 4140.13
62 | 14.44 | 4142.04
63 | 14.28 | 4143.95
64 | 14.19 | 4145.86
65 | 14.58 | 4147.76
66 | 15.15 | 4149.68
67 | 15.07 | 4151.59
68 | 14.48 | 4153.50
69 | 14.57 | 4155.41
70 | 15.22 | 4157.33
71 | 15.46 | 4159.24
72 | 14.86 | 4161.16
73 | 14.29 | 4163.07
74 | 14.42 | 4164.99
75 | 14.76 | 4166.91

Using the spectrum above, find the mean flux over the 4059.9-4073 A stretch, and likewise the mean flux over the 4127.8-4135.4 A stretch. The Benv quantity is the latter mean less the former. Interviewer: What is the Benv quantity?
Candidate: 1.7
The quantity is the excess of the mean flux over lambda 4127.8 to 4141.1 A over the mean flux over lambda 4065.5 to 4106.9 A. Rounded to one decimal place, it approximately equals 1.2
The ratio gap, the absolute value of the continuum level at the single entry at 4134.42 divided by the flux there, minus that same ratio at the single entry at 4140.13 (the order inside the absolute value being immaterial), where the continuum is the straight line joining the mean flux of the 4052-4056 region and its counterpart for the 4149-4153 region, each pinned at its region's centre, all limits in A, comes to 0.05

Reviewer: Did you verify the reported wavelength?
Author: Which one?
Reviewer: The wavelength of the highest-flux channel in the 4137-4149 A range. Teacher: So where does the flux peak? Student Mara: 4147.76 A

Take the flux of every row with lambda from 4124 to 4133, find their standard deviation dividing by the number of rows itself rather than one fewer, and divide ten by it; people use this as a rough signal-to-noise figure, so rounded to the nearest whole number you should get 12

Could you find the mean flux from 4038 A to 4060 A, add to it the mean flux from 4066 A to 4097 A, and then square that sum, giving 840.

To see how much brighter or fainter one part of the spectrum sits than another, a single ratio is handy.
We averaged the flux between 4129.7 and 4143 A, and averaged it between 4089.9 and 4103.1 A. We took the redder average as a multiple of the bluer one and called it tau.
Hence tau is 1.08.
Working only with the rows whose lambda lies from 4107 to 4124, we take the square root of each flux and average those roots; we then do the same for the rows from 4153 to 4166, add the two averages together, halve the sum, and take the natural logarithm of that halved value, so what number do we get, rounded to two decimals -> 1.36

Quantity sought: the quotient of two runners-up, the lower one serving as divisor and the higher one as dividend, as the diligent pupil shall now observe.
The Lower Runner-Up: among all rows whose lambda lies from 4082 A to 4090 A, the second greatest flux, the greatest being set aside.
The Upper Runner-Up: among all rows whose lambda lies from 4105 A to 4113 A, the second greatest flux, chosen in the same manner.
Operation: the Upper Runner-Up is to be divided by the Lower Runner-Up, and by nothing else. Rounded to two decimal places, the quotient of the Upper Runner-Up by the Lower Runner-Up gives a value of 0.99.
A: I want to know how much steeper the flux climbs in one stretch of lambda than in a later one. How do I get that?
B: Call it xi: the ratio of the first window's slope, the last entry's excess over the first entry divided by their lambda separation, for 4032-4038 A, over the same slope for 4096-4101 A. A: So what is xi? -25.5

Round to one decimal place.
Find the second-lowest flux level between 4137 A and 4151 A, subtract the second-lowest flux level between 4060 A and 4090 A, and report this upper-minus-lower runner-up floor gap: 1.4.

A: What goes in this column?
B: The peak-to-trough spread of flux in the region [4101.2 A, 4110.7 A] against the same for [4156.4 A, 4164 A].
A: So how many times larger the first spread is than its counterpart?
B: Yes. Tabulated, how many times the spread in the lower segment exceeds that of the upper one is 1.7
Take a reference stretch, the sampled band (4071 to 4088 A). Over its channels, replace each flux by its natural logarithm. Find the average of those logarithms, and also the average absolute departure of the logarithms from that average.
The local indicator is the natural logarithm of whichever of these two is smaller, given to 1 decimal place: -2.9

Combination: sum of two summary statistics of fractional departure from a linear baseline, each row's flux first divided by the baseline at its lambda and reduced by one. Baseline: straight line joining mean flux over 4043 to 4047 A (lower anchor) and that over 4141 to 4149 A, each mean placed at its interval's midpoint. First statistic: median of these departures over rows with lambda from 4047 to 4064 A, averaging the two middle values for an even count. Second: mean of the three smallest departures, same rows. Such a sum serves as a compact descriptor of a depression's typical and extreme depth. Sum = 0.02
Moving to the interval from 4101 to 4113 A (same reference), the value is -0.05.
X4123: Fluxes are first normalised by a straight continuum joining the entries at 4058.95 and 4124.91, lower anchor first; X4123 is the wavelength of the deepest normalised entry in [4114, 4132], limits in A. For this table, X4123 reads 4123.01 A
